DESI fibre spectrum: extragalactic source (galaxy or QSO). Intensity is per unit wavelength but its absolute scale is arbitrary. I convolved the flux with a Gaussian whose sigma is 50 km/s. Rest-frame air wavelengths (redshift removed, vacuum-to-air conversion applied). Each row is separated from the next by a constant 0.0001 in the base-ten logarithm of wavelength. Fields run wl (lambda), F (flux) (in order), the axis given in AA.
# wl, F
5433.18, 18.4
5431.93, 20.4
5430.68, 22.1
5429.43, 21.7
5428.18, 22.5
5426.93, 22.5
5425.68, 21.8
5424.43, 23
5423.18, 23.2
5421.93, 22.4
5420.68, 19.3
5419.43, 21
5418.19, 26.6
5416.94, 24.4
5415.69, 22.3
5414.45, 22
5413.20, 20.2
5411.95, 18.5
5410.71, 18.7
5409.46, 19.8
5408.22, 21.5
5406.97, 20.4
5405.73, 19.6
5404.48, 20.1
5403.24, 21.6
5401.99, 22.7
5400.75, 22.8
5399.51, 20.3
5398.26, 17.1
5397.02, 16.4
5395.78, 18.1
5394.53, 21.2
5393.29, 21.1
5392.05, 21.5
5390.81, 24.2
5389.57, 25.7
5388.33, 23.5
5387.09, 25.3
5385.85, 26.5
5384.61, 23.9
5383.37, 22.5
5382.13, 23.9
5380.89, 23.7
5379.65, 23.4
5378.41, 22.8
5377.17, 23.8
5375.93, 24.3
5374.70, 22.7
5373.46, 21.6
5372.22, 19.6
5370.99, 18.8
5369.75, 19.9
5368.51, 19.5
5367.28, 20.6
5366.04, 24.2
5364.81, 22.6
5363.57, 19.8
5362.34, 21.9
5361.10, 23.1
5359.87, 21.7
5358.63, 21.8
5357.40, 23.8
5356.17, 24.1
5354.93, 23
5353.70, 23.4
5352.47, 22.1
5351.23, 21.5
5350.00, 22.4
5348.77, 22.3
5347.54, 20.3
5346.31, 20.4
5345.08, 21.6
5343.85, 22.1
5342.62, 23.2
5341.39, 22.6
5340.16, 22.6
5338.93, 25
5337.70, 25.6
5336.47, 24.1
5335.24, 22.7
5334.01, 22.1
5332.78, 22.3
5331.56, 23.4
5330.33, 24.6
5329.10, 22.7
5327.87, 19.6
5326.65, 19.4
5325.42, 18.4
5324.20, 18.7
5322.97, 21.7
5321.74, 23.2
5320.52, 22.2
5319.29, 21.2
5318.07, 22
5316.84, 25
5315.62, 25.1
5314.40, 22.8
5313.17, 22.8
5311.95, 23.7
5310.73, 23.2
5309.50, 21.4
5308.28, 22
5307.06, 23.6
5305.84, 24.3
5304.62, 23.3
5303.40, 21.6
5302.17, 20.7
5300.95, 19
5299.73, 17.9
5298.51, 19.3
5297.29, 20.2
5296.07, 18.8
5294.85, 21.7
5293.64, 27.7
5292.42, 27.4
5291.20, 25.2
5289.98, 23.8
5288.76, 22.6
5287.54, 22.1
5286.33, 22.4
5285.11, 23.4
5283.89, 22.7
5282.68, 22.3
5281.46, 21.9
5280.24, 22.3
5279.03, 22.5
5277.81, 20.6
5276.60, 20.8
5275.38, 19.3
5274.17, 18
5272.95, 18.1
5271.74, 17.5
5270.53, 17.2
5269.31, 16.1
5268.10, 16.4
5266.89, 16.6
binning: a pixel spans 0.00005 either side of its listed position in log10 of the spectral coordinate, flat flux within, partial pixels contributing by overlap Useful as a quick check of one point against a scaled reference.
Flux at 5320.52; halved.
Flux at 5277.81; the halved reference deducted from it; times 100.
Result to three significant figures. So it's 950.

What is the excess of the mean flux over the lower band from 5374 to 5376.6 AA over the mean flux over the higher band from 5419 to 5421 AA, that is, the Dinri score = 3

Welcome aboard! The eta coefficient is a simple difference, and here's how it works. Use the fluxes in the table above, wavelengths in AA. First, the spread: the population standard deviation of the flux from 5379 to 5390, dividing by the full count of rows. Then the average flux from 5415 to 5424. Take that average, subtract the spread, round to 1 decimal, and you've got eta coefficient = 21.5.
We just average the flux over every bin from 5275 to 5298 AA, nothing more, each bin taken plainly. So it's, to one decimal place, 22.5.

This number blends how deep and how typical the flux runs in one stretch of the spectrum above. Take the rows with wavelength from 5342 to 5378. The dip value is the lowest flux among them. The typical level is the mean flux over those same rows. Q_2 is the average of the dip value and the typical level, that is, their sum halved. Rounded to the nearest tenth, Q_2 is 20.4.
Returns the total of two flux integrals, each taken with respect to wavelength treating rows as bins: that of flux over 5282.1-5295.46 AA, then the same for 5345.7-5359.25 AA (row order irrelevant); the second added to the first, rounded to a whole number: 620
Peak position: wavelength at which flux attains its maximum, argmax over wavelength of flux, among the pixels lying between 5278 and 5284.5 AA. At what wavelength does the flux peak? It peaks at 5283.89 AA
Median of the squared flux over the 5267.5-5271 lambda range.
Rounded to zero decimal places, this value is 269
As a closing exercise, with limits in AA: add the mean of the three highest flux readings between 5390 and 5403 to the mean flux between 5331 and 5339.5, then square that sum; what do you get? 2193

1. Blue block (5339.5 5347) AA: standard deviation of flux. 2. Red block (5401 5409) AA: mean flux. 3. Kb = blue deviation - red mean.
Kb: -20.1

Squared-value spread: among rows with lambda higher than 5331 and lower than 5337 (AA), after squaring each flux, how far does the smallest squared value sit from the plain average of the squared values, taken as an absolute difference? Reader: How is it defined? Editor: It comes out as 37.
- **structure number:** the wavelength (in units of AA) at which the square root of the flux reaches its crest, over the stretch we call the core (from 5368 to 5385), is 5375.93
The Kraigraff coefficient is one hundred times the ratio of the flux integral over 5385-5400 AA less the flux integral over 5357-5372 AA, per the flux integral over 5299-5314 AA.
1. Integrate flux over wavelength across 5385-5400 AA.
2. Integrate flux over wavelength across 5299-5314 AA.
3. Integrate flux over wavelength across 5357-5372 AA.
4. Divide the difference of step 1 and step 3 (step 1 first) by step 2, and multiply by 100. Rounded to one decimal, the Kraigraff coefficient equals 1.8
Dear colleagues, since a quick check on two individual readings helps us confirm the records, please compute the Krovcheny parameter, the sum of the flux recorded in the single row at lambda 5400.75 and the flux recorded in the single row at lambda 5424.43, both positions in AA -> 46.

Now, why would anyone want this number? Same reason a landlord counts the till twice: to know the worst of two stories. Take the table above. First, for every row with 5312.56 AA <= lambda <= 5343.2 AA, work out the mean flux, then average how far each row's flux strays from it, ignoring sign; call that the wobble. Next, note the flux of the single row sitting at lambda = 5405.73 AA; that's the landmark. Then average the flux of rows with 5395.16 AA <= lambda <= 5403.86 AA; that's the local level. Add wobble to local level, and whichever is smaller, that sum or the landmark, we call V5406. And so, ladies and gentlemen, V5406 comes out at 19.6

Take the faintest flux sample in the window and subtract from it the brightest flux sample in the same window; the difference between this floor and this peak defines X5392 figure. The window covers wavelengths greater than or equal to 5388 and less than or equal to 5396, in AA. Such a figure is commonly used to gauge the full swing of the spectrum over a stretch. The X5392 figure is -8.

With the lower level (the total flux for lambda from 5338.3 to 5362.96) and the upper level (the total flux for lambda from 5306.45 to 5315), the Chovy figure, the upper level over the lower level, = 0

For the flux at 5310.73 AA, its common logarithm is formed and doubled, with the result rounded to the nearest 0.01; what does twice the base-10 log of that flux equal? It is 2.73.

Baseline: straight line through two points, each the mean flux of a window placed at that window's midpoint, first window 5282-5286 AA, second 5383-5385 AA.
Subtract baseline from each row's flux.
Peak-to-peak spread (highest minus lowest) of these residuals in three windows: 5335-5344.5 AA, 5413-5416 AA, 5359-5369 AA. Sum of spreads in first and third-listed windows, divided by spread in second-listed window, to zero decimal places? 4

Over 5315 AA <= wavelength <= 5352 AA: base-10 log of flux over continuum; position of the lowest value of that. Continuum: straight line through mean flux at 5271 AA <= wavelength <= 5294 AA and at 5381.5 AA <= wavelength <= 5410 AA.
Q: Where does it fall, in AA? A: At 5325.42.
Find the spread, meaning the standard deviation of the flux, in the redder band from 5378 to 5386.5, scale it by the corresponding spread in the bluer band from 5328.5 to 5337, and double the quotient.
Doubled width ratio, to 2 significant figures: 2.8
